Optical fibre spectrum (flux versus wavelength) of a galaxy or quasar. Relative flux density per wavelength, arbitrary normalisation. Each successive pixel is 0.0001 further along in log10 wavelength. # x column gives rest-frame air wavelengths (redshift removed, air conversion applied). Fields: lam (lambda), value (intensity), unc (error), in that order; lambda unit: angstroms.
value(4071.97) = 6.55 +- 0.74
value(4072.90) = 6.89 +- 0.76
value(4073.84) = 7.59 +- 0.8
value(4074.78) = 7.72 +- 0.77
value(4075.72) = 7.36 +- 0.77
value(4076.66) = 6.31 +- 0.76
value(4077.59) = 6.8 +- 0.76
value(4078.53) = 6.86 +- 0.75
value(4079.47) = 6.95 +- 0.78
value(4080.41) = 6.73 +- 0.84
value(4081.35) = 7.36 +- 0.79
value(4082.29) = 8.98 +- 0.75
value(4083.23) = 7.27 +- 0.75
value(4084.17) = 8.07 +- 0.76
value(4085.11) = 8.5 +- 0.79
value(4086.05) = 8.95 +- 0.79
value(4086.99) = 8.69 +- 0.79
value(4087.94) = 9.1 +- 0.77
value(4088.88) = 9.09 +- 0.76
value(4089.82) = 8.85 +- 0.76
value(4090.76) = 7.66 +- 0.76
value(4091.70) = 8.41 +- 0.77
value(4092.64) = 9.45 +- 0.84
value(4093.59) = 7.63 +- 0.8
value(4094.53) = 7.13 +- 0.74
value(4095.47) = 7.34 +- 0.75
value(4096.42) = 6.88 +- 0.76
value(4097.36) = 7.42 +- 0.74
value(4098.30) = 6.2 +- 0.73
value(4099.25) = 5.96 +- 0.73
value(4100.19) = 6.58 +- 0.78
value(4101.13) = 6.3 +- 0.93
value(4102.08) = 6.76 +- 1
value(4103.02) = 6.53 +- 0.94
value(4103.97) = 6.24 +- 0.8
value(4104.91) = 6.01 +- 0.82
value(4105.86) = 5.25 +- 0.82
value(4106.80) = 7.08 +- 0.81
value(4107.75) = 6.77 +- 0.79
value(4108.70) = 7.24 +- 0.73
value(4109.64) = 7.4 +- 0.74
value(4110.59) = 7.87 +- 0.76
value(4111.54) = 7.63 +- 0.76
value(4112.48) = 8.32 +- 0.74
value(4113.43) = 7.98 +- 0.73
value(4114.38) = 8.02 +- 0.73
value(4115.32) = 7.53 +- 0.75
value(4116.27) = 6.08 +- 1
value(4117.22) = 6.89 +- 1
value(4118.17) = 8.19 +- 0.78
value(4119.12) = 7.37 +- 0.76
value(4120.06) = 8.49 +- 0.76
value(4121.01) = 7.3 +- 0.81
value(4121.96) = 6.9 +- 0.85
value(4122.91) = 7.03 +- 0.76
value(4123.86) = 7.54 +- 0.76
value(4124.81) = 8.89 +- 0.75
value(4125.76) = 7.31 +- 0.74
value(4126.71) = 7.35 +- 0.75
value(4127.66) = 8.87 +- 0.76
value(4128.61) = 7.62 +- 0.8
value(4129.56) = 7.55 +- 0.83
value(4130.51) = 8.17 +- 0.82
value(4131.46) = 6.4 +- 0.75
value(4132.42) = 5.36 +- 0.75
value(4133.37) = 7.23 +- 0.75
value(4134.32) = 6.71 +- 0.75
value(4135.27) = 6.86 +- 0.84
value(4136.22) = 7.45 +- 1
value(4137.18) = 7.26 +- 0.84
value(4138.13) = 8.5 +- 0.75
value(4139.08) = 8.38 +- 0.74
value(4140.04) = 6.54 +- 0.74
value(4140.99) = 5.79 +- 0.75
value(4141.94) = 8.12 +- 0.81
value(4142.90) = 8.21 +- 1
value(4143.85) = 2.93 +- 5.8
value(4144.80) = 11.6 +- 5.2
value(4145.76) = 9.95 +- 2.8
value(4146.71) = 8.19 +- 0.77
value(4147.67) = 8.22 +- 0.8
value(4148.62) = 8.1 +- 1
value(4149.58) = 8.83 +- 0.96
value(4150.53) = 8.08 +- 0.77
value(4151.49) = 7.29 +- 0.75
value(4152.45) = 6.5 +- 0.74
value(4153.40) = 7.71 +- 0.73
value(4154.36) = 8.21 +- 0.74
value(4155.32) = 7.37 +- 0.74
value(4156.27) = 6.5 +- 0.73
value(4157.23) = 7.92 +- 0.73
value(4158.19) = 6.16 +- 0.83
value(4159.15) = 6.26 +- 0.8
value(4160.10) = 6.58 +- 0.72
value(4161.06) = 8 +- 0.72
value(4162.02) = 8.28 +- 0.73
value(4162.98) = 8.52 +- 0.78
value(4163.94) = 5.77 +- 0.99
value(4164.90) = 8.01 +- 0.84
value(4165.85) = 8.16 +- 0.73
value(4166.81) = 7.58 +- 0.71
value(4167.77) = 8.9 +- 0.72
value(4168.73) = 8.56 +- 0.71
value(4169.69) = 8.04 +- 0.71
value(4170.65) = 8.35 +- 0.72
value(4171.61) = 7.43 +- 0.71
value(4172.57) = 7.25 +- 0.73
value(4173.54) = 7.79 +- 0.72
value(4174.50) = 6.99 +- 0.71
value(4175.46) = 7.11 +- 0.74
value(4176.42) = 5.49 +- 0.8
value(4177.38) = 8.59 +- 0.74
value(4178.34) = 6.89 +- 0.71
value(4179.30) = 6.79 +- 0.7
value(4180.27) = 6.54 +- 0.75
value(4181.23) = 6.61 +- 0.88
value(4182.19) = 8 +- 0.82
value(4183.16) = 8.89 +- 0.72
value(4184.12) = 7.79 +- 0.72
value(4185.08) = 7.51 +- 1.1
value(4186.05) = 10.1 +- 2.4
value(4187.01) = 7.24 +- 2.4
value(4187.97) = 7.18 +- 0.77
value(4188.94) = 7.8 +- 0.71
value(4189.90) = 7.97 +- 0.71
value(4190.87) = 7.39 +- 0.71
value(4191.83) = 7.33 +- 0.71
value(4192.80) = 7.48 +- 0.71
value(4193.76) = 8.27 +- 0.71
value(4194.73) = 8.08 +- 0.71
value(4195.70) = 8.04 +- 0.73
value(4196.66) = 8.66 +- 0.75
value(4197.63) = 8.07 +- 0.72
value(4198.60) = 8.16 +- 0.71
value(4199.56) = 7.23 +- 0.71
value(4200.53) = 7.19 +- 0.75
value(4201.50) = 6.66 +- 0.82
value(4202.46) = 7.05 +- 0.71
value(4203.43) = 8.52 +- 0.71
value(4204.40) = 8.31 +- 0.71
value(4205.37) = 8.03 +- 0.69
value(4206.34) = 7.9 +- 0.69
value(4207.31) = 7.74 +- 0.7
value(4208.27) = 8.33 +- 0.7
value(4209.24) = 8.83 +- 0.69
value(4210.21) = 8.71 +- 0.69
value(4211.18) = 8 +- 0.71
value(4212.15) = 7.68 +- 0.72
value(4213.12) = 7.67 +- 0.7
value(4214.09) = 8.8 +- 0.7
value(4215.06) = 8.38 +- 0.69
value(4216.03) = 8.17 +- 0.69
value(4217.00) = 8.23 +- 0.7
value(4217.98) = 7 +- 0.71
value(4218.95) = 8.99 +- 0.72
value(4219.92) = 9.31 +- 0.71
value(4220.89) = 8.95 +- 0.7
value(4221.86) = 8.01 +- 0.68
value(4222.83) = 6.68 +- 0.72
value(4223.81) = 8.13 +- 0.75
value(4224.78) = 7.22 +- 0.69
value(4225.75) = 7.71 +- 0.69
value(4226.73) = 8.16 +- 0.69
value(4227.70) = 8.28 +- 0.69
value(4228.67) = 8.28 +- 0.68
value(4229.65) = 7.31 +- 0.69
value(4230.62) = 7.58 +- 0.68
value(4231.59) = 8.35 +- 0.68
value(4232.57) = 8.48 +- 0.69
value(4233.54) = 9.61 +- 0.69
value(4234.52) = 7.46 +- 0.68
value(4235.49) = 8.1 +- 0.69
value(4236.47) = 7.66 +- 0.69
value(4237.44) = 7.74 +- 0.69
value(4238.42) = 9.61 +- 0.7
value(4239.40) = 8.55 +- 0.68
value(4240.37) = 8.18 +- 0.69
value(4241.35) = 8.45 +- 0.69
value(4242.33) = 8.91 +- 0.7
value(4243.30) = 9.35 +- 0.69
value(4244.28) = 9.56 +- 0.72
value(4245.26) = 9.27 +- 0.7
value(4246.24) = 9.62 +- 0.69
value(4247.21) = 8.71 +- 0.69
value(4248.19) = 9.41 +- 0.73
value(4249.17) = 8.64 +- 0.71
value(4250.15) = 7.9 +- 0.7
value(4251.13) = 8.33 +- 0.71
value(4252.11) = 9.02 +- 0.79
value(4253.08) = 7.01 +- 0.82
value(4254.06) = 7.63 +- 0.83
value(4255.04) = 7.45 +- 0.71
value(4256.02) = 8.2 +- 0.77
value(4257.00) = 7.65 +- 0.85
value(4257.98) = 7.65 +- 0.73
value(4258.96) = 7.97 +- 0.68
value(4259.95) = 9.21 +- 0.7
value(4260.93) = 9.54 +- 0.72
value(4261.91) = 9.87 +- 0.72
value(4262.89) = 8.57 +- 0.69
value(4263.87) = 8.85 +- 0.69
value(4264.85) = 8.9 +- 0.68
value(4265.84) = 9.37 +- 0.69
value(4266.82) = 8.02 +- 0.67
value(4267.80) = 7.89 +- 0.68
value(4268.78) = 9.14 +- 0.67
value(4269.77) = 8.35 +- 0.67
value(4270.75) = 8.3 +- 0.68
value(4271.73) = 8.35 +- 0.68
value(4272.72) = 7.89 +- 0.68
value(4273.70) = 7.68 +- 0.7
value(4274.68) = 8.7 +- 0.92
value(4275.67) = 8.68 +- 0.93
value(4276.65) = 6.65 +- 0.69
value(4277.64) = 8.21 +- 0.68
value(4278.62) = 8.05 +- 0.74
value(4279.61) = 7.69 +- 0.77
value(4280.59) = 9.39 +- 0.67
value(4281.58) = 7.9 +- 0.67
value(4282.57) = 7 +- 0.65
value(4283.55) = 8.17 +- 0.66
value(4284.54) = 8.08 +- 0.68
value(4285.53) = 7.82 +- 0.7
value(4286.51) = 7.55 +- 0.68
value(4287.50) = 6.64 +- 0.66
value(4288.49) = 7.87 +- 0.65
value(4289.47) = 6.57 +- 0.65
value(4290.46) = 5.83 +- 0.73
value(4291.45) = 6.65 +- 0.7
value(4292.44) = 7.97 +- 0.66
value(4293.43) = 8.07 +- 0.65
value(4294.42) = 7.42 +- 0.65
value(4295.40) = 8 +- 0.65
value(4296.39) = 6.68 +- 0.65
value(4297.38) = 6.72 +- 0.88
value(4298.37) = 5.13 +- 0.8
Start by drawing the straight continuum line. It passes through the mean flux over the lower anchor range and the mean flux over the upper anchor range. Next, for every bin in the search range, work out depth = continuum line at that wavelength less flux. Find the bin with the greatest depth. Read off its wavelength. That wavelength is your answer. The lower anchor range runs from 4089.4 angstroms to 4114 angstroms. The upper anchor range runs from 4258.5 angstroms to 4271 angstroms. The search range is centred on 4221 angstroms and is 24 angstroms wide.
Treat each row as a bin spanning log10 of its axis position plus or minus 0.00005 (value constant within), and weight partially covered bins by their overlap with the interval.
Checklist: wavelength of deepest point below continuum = 4222.83 angstroms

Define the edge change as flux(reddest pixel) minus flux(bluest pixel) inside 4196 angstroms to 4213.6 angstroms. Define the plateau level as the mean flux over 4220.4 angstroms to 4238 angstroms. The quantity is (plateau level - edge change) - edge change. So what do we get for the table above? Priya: 10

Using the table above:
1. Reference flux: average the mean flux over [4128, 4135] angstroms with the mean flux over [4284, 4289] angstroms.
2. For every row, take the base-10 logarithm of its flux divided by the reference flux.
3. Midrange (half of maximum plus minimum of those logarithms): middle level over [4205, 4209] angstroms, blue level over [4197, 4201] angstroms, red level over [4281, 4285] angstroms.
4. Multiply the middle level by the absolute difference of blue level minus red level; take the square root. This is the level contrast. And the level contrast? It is 0.015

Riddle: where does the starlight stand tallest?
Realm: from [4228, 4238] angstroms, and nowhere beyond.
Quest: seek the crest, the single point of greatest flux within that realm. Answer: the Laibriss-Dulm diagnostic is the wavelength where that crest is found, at 4233.54 angstroms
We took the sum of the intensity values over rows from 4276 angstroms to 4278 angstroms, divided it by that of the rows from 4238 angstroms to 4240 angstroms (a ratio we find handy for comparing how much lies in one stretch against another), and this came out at 0.82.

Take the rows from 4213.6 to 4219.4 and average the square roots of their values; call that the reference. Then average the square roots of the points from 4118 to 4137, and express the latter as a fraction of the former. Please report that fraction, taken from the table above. 0.948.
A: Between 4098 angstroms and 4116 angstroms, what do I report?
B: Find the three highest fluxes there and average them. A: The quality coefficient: 8.1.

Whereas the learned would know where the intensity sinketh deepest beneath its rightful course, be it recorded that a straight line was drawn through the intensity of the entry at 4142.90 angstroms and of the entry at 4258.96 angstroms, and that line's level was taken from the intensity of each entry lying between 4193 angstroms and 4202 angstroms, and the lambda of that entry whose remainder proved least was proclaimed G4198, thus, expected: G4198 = 4201.50 angstroms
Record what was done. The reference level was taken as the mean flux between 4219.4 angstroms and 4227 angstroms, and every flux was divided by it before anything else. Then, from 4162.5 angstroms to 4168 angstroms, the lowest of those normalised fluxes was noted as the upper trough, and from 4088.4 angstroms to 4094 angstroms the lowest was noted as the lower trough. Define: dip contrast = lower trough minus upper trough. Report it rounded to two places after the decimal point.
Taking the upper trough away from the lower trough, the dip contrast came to 0.23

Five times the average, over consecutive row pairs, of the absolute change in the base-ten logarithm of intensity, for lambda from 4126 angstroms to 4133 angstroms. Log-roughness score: 0.31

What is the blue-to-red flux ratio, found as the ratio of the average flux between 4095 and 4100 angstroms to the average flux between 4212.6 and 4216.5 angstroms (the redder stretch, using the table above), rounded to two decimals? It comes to 0.82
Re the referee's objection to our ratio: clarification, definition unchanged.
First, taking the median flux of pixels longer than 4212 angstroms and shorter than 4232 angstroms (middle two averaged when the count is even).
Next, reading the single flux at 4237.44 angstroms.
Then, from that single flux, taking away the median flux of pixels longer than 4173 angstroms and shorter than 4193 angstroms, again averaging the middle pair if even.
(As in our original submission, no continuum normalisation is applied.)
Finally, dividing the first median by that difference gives 23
